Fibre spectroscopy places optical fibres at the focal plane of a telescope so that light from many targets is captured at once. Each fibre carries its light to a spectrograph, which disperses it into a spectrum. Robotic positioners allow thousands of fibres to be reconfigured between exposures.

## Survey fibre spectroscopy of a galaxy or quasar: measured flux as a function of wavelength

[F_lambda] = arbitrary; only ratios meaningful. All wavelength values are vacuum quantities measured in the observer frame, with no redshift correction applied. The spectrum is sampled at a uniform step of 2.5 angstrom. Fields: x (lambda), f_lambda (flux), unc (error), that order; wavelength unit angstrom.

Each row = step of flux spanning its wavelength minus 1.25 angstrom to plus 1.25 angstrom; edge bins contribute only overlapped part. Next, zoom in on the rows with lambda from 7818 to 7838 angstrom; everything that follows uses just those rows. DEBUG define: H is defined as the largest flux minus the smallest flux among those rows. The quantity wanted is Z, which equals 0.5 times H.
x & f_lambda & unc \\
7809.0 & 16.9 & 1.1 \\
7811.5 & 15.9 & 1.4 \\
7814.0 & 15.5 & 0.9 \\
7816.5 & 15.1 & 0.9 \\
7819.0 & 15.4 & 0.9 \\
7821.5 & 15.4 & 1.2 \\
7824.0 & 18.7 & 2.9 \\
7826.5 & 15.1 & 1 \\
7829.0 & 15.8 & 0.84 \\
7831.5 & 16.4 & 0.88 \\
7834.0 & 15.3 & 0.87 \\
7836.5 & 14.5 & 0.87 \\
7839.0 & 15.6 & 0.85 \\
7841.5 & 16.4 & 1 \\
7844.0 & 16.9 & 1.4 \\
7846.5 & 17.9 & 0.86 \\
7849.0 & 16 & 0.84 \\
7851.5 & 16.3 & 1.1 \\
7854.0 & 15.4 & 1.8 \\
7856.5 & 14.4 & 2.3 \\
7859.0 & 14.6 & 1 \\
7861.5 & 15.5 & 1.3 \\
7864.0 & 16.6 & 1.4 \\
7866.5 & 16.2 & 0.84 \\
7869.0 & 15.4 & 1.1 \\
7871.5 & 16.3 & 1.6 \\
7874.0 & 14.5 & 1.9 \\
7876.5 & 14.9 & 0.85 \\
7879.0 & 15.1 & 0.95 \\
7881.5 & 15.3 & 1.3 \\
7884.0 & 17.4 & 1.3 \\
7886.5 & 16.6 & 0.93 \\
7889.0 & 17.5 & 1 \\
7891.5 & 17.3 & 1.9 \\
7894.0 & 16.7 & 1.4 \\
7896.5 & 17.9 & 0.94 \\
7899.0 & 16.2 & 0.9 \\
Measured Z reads 2.1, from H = 4.2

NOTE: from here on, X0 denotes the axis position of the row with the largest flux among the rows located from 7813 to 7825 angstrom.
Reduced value 7824.0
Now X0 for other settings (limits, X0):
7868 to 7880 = 7871.5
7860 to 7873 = 7864.0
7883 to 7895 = 7889.0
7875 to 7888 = 7884.0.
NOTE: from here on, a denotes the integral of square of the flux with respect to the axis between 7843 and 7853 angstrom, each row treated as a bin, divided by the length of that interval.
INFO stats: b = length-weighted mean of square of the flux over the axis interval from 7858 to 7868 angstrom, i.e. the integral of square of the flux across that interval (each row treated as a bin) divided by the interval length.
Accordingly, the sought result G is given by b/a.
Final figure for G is 0.89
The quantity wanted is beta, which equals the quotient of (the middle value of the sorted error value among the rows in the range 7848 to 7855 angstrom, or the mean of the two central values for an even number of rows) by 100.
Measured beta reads 0.0110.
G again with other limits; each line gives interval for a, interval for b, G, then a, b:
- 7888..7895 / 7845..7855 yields 0.92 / 295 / 271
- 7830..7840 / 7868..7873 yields 1.04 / 239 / 250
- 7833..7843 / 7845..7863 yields 1.04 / 240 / 249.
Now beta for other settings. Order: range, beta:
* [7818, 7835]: 0.0090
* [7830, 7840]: 0.0087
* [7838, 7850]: 0.0086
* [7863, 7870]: 0.0110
